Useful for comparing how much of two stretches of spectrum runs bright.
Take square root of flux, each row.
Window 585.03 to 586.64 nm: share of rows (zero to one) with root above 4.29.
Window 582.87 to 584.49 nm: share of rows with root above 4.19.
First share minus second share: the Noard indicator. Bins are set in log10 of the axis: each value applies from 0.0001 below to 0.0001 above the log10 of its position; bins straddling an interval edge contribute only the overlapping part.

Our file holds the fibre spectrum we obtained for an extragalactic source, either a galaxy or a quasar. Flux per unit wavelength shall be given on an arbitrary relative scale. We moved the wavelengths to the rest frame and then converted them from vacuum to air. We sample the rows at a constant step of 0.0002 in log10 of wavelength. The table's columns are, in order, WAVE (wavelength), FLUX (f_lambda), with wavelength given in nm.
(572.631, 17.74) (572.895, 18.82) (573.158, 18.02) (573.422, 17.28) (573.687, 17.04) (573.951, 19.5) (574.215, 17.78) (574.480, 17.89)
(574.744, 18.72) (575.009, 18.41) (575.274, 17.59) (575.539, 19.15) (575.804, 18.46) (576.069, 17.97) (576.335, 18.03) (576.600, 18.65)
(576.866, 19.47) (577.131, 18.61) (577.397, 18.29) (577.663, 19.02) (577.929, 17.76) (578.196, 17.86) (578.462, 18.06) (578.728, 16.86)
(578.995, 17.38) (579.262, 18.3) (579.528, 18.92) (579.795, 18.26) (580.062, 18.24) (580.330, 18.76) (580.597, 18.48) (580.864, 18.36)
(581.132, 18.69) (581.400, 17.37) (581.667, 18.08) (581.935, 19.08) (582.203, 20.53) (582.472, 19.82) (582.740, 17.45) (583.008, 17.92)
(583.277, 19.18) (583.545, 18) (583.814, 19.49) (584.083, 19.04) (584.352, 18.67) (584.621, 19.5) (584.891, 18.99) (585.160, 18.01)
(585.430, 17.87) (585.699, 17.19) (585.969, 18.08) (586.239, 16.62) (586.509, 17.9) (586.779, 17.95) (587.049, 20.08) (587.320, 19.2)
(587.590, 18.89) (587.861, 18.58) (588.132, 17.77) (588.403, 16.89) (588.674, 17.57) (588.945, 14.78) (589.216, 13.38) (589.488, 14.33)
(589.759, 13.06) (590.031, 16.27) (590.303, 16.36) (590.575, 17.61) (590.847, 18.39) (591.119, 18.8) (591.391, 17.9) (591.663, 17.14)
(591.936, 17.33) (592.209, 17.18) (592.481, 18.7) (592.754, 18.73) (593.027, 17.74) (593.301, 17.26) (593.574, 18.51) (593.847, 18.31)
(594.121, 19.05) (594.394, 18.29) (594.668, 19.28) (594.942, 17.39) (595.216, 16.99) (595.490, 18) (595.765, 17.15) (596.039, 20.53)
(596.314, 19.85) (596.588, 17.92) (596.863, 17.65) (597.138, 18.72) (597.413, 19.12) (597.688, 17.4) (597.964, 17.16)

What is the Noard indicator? -1.0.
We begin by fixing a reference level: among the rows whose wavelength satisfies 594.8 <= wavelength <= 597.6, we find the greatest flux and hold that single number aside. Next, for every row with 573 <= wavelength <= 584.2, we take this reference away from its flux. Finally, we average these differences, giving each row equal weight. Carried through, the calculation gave -2.2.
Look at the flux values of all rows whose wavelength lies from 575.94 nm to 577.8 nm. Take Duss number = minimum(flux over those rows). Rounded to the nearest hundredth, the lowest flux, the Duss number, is 17.97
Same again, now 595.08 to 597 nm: 16.99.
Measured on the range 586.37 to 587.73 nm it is 17.90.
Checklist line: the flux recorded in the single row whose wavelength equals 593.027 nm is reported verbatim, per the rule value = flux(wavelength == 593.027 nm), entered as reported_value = 17.74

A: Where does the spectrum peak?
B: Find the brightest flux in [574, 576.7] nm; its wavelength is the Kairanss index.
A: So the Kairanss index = 575.539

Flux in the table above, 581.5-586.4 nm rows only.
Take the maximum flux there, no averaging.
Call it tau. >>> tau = 20.53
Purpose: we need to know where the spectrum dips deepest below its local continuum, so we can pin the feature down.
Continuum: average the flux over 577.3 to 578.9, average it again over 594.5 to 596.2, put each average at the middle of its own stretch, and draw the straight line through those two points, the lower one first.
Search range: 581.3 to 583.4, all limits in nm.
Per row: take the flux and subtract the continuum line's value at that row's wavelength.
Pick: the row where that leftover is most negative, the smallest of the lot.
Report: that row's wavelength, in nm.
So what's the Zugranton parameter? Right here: 581.400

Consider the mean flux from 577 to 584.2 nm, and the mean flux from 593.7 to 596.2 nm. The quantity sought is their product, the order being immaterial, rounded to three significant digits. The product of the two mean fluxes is 338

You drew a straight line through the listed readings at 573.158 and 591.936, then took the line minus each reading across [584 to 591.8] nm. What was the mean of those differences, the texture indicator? 0.0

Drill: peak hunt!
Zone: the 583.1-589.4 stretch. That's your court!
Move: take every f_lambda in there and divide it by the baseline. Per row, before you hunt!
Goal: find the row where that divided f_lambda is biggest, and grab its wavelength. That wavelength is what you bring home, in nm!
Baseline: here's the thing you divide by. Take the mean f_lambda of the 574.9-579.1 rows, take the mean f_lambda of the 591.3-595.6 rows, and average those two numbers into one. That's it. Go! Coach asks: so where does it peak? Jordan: 587.049 nm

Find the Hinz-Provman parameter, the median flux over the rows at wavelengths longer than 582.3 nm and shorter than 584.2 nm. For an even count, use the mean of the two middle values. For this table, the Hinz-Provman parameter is 19.0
